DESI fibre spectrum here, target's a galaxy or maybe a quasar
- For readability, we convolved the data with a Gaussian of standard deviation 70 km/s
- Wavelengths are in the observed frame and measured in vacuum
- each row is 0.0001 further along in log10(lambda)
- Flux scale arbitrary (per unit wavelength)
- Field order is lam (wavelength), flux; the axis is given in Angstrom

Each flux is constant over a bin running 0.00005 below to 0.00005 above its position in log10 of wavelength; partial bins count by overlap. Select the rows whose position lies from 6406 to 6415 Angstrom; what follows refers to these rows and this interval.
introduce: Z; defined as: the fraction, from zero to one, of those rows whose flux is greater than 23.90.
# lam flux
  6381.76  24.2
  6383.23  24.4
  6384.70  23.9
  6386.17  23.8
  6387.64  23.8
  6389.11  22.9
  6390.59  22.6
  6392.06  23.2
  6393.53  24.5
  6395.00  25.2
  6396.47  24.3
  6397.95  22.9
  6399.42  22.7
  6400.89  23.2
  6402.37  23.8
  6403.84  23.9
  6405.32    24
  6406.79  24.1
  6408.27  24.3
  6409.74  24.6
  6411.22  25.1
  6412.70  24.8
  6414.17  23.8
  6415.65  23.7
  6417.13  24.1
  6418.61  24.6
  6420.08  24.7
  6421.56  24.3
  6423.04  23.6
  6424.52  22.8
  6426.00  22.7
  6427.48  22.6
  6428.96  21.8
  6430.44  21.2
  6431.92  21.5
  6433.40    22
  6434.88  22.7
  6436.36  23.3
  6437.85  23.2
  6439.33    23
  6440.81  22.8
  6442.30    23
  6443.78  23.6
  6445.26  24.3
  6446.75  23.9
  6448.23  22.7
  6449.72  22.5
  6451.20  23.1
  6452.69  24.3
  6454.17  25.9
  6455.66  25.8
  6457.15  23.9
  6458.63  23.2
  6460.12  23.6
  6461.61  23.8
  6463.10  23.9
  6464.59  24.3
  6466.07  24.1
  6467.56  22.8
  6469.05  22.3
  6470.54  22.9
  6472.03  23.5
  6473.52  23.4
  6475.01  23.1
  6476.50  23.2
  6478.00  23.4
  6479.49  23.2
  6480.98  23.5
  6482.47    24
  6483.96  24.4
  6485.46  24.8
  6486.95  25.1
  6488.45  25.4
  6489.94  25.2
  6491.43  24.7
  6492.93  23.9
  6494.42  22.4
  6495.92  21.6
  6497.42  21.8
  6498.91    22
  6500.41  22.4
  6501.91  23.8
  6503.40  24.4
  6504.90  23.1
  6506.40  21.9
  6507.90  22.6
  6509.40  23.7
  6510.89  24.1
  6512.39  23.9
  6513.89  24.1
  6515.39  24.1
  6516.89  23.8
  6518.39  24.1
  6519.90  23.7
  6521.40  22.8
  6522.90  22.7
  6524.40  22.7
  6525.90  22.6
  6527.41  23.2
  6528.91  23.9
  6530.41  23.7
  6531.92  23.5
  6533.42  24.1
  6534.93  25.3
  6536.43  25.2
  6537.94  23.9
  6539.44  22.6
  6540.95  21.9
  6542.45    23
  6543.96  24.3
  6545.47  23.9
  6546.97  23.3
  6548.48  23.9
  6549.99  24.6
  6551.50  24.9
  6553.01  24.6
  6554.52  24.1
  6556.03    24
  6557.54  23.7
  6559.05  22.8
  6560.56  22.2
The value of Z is 0.8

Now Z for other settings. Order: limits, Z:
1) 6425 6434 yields 0.0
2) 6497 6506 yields 0.2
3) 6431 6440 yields 0.0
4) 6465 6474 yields 0.2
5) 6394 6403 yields 0.3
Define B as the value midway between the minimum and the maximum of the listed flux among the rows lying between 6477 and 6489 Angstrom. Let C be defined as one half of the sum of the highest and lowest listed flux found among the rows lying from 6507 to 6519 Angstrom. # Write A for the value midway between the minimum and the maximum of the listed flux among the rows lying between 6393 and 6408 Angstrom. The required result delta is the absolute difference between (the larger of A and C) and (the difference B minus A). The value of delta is 23.6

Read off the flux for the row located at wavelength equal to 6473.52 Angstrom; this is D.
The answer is 23.4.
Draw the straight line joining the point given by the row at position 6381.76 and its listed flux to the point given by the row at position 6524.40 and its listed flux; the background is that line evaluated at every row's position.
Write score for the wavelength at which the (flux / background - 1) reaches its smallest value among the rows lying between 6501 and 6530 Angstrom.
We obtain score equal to 6506.40 Angstrom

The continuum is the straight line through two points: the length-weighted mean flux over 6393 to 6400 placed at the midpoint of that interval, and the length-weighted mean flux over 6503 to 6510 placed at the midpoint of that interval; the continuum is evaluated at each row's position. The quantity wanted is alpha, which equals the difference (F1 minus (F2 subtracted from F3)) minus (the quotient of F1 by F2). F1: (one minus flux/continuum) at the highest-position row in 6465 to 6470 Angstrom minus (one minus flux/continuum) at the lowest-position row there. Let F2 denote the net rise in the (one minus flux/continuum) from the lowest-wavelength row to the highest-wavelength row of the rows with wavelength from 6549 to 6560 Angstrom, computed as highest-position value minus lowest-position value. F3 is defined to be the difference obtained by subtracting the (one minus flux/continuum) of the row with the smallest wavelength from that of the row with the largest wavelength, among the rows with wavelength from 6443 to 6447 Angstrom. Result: -0.8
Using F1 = 0.08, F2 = 0.08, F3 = -0.01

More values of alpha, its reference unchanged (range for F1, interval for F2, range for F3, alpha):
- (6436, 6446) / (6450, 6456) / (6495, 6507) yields -0.5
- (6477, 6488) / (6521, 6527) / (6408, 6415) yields 10.6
